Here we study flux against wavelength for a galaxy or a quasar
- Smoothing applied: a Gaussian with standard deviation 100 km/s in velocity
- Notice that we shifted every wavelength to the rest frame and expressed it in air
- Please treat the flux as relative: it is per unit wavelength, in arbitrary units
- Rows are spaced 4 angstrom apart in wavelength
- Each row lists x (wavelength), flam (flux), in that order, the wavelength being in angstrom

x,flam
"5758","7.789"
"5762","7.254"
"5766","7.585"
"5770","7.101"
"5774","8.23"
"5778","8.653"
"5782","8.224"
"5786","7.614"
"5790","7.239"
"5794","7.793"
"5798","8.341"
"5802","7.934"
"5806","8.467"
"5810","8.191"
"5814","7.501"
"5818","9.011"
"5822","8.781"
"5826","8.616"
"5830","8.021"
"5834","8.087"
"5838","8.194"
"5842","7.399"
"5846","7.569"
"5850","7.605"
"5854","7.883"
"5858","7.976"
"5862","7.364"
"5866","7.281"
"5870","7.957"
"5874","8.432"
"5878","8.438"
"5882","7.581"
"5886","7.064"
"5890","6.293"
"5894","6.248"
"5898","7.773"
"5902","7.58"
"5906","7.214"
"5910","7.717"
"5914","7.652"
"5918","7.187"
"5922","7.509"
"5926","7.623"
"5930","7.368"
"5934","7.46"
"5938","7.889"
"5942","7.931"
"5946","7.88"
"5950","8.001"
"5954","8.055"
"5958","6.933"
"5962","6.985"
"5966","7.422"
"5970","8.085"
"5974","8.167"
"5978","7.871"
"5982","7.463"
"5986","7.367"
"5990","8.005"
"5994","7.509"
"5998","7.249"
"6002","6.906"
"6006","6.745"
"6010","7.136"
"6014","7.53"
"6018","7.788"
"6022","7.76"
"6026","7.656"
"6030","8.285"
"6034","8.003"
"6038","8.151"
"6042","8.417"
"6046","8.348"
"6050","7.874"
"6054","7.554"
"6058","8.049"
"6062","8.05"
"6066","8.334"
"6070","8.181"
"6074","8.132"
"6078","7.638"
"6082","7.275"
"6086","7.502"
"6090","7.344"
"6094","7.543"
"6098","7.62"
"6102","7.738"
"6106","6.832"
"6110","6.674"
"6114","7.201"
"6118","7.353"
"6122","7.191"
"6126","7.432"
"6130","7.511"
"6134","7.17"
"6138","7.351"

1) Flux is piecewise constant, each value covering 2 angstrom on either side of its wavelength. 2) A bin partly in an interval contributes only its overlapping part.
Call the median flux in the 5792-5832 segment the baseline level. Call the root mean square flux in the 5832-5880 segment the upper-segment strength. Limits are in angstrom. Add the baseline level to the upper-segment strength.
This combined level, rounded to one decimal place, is 16.1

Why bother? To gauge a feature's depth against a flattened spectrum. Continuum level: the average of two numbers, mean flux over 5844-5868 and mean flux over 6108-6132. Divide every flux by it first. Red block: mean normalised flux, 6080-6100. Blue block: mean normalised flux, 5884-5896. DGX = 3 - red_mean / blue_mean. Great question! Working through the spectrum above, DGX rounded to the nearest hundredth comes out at 1.86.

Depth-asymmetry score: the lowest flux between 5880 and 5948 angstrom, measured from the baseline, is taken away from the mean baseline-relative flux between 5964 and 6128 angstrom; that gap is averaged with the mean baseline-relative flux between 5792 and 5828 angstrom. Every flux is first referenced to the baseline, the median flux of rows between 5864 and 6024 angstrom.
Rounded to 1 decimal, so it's 1.1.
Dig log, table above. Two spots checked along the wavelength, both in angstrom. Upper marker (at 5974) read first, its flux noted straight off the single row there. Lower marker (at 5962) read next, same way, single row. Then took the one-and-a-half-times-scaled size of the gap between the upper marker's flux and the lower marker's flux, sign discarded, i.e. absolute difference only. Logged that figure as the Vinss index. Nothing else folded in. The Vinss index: 1.8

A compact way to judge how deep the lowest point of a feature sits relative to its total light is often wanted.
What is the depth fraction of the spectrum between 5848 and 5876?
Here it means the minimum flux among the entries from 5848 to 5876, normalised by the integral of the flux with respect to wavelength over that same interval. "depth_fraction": 0.0334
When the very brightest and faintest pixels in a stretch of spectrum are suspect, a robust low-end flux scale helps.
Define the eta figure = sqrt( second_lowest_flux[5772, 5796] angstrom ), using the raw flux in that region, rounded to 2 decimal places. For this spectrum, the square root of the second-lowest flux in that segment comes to 2.76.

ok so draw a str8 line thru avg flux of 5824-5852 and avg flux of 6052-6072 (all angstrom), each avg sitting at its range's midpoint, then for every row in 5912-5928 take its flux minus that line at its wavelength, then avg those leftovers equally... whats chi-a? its -0.47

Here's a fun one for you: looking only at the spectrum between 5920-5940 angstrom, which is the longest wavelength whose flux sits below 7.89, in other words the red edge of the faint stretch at 5938 angstrom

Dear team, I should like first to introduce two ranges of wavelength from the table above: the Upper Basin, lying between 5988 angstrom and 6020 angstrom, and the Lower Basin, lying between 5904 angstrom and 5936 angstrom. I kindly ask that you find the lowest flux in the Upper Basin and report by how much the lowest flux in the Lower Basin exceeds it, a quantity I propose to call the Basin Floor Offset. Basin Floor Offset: 0.44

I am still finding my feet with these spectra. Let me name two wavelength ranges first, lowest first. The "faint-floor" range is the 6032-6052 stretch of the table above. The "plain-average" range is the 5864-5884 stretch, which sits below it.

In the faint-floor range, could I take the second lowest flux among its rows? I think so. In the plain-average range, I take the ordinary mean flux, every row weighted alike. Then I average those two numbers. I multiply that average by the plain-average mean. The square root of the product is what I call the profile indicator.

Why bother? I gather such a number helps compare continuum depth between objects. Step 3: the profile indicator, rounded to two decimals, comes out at 7.95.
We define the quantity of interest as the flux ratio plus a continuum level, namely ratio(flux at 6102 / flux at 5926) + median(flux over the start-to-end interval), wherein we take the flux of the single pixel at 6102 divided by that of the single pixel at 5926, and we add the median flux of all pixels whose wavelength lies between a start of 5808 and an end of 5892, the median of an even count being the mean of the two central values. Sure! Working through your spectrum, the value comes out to 8.97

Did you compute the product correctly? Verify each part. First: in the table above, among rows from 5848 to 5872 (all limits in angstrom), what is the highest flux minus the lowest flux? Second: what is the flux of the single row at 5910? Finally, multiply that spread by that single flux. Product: 5.4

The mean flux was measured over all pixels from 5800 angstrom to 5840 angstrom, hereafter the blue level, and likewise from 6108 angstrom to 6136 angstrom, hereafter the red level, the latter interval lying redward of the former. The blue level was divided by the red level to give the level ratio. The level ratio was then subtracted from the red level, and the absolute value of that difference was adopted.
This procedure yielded 6.1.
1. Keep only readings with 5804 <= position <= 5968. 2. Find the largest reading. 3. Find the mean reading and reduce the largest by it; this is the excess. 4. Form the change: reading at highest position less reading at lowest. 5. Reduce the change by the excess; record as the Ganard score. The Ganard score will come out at -2.35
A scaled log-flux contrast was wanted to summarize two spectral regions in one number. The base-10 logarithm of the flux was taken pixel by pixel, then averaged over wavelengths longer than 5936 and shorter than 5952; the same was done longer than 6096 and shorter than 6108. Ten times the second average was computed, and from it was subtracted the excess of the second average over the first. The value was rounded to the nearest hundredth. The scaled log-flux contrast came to 8.71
